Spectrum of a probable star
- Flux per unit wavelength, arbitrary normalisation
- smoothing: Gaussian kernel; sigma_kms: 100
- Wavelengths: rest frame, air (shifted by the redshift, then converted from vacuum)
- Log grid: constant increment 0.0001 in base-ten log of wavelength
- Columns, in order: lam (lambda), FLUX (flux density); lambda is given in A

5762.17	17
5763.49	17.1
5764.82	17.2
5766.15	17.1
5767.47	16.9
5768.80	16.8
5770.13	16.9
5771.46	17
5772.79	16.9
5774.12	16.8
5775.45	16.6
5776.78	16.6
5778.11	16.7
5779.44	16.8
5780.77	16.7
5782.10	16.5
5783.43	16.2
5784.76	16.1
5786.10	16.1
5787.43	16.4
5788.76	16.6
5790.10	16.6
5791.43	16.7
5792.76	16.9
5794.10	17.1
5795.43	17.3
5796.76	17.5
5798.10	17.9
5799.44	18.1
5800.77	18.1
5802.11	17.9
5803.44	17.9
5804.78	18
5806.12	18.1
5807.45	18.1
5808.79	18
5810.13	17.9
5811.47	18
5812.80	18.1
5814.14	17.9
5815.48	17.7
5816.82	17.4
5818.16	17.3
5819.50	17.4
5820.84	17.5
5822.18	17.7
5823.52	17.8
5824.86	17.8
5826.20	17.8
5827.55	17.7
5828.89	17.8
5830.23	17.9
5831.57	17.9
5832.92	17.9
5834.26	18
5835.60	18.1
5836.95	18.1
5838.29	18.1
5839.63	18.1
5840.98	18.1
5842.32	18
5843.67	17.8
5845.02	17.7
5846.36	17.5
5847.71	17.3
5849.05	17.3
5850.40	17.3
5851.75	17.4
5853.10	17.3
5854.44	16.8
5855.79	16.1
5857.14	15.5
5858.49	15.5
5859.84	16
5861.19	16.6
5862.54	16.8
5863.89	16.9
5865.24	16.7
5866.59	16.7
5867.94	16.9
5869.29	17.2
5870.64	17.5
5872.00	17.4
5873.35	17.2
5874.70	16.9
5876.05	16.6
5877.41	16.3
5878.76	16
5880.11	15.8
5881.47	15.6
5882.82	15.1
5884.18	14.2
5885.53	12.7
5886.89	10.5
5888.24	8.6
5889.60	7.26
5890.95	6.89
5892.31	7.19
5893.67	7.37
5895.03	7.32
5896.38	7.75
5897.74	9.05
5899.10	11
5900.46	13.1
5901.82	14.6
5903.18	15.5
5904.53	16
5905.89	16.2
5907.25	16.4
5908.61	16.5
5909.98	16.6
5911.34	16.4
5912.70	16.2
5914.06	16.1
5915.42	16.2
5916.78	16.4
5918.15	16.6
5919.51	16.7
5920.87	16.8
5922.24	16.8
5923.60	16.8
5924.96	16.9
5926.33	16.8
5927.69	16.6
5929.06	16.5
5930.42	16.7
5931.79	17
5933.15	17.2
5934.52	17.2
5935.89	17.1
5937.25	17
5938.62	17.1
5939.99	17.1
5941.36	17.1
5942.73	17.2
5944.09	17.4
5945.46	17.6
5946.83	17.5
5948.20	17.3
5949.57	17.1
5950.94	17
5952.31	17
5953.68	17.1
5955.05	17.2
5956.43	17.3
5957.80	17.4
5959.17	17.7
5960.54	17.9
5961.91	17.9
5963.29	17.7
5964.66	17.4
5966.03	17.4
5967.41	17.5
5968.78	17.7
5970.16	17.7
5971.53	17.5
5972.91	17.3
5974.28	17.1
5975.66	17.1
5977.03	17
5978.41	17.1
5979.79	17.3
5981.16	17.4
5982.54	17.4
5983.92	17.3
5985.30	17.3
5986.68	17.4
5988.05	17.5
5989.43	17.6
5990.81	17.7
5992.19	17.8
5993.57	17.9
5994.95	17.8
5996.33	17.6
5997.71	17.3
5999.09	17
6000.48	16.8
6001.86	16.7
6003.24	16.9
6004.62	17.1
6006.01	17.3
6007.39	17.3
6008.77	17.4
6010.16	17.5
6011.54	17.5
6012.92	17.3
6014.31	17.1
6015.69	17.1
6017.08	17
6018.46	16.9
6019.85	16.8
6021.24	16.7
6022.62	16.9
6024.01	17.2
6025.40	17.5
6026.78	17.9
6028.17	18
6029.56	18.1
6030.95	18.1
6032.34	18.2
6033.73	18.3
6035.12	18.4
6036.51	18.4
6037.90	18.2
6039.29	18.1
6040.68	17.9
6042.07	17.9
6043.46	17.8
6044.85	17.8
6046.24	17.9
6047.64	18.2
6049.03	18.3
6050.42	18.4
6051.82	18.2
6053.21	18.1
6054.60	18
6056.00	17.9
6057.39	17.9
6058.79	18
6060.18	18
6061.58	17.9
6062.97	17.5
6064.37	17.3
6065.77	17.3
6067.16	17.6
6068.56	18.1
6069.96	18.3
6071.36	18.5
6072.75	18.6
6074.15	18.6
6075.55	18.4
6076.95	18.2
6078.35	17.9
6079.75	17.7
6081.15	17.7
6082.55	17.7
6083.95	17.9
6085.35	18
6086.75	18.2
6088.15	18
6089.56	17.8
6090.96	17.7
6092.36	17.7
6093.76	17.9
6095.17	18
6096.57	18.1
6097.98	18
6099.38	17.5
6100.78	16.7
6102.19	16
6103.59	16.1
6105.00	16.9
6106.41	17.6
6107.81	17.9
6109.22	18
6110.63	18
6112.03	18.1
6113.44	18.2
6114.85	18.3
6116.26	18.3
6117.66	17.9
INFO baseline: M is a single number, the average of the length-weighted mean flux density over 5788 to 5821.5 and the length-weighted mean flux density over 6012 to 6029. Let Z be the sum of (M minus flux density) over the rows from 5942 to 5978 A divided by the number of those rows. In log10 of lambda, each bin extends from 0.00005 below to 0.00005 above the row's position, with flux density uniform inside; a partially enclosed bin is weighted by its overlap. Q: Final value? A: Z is 0.0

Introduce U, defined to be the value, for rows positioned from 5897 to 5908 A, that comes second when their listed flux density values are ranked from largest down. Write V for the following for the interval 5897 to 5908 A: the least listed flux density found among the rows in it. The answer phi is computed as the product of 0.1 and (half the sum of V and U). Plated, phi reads 1.26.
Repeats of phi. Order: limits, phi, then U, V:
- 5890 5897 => 0.71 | 7.37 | 6.89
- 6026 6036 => 1.81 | 18.3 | 17.9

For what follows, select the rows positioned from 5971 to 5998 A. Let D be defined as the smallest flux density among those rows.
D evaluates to 17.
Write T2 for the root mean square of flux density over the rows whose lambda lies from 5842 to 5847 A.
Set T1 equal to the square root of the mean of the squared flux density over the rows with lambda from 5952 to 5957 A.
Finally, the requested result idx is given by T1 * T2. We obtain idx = 304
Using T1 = 17.2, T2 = 17.8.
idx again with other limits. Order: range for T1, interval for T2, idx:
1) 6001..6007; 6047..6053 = 311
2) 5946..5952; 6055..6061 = 309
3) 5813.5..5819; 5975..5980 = 301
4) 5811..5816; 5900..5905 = 266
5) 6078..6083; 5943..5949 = 310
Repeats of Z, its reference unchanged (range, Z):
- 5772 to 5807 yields 0.4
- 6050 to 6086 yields -0.6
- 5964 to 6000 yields 0.0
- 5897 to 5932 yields 1.6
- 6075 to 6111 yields -0.3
